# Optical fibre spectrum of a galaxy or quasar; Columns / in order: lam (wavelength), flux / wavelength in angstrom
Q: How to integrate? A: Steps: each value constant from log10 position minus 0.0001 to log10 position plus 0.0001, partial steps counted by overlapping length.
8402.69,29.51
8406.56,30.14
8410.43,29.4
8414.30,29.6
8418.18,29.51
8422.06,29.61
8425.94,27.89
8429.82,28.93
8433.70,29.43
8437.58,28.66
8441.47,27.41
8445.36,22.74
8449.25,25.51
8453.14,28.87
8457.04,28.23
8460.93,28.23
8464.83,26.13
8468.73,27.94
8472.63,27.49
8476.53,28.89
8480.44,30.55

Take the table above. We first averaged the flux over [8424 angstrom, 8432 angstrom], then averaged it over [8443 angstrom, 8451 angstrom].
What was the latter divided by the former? 0.85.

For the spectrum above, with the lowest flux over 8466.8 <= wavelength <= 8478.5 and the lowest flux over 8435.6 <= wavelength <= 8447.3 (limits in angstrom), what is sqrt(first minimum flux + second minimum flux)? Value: 7.09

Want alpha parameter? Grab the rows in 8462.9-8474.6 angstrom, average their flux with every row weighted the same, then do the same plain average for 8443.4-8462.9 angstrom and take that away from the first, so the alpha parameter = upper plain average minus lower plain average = 0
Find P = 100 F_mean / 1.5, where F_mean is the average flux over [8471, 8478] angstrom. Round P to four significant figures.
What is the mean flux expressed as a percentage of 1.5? 1879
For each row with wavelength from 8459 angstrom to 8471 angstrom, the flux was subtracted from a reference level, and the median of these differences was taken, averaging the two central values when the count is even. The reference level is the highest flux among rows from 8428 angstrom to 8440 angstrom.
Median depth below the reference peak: 1.49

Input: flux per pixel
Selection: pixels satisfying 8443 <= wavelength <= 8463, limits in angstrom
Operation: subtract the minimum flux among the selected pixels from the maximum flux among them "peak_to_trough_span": 6.1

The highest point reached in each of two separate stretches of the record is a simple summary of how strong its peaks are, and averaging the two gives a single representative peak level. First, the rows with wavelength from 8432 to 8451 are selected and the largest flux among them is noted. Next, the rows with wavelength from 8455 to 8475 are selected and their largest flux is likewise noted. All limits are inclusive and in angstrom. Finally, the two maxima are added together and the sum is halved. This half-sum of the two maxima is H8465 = 28.8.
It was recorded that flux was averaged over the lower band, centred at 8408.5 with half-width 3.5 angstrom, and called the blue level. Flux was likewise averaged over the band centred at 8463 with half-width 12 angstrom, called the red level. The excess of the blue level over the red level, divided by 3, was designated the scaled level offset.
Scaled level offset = 0.65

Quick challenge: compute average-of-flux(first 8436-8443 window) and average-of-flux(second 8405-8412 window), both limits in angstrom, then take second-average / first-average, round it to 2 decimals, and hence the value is 1.06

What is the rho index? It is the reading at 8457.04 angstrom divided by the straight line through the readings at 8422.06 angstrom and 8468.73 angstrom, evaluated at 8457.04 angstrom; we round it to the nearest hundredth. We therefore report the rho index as 1.00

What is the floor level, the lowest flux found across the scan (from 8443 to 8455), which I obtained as 22.74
